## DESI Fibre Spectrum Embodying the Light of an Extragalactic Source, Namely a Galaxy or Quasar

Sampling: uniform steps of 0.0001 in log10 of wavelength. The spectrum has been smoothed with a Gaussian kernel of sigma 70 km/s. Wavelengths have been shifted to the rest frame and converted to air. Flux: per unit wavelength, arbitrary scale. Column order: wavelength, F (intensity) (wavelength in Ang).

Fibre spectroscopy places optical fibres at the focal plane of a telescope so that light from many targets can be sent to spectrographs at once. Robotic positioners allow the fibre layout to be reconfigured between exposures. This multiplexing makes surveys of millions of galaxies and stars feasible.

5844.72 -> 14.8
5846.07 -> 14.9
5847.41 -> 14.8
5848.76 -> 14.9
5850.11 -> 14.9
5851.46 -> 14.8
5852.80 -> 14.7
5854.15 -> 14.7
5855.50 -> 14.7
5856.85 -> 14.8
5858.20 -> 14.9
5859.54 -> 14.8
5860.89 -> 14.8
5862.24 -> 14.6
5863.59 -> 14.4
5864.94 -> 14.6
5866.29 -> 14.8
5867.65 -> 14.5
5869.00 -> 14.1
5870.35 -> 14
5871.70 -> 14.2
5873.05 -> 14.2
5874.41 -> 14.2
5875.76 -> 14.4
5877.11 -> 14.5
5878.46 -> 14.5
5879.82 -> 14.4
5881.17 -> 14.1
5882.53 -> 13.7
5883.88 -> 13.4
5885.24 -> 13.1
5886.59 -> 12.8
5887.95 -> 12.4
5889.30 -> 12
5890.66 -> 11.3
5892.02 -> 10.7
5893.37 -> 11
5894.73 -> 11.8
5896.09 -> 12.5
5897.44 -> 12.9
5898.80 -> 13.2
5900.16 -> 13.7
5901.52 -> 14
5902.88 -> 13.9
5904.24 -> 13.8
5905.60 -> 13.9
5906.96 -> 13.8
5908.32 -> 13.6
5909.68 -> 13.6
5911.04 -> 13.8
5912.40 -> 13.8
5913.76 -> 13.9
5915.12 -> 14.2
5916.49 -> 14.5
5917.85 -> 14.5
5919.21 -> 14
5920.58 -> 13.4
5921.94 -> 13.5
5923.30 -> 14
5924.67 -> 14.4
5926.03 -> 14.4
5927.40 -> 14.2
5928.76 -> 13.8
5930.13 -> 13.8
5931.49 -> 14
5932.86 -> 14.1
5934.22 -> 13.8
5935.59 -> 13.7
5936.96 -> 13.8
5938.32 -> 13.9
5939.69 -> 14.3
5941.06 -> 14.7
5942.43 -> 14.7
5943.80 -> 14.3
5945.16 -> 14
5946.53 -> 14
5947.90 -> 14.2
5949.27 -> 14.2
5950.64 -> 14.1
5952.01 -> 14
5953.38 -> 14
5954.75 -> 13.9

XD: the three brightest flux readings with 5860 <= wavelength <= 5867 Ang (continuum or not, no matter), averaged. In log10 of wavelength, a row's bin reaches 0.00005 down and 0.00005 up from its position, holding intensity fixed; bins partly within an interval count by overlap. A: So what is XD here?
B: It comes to 14.7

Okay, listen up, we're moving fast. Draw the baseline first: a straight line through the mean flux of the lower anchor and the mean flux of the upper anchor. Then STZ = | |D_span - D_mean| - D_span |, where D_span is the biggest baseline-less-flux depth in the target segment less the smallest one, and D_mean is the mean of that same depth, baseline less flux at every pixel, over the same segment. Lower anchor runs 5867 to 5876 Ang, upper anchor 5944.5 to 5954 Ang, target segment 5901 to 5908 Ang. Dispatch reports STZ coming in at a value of 0.1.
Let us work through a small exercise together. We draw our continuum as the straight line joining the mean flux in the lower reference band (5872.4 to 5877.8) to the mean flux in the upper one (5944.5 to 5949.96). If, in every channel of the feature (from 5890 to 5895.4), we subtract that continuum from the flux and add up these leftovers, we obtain -12.3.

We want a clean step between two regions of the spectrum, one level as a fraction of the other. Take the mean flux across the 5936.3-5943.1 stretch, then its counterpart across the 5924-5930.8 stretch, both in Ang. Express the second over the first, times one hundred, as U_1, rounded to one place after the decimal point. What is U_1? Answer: 98.9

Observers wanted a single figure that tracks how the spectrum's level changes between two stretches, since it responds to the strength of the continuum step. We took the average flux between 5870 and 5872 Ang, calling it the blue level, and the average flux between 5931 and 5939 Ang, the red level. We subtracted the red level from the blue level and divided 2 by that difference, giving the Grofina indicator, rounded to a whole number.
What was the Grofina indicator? 9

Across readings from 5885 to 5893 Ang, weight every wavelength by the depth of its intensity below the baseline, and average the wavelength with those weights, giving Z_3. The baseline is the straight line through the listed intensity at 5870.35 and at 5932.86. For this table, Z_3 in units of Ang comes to 5889.6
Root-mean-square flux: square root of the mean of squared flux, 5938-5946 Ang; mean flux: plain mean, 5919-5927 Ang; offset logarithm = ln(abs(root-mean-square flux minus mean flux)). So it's -1.0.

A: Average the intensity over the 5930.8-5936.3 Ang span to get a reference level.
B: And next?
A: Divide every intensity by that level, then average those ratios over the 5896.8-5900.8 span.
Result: 0.95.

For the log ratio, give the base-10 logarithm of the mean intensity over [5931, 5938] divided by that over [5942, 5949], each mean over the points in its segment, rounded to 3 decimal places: -0.011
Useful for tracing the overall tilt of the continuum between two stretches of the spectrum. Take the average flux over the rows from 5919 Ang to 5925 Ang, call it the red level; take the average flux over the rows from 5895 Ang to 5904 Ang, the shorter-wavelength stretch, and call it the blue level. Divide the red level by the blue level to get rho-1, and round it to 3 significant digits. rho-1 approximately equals 1.04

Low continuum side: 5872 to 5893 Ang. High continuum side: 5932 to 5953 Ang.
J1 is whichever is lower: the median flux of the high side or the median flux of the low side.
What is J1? 13.7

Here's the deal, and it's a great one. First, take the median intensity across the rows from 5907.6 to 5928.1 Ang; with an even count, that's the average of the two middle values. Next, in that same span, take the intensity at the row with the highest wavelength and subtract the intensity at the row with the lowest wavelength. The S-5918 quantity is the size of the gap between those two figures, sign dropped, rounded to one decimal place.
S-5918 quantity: 13.4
